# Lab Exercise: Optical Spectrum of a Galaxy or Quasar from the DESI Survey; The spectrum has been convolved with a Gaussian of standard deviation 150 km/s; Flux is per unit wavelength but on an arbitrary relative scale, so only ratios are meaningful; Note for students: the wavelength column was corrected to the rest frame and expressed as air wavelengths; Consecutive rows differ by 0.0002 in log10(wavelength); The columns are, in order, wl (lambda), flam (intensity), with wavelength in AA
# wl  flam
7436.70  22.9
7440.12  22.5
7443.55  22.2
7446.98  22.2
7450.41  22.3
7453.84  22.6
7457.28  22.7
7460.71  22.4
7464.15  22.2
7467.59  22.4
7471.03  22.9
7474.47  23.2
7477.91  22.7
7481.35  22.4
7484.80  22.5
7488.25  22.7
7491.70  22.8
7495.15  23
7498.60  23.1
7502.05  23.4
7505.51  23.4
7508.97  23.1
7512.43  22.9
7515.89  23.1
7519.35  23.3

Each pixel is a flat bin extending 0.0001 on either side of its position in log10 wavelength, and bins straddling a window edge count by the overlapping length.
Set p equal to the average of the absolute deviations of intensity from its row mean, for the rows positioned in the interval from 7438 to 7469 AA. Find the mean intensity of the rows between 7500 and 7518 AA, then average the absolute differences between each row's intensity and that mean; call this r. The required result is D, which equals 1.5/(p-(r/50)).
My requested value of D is 10.6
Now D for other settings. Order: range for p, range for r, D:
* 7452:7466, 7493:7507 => 8.7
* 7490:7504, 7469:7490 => 8.8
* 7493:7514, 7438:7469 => 9.2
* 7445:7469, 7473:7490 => 10.8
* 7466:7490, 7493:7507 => 7.0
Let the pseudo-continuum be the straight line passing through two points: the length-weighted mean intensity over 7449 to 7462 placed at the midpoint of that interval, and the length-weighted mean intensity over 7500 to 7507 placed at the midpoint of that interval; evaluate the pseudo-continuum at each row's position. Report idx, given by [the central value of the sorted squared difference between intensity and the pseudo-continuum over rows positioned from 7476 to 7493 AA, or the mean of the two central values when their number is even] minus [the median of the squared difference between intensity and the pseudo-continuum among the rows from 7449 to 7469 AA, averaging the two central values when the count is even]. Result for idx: 0.13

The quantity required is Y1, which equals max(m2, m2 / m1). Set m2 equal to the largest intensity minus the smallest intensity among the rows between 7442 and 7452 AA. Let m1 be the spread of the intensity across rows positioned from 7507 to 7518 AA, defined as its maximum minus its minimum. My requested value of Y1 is 0.50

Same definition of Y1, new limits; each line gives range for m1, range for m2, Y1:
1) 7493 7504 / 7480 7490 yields 0.75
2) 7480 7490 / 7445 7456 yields 1.33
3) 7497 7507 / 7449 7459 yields 1.33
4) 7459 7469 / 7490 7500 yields 1.50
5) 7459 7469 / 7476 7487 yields 1.50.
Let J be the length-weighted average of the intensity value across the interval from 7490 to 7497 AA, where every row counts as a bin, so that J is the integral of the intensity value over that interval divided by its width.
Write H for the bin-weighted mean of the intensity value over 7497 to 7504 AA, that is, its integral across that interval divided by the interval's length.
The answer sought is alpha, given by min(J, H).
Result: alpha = 22.9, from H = 23.3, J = 22.9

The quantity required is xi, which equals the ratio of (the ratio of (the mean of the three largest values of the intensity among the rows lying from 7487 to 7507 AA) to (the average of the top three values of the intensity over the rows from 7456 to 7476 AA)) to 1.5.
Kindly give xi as 0.677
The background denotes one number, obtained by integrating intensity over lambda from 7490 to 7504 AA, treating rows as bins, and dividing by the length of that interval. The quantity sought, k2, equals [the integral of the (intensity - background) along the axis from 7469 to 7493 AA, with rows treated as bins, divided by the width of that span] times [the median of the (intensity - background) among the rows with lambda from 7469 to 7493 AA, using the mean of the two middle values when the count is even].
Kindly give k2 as 0.1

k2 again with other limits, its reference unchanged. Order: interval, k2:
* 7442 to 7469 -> 0.5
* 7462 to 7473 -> 0.4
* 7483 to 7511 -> 0.0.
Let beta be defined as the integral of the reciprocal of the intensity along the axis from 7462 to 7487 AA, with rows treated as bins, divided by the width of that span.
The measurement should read 0.0442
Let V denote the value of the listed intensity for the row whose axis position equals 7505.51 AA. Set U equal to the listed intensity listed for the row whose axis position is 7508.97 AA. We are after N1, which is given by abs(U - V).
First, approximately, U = 23.1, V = 23.4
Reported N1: 0.30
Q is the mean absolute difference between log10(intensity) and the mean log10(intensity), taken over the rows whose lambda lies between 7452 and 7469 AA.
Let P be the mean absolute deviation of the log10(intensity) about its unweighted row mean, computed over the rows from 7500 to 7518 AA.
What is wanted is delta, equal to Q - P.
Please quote -0.0004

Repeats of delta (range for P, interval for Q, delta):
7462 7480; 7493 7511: -0.0028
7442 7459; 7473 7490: 0.0000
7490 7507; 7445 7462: -0.0007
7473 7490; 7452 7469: -0.0009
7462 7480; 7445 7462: -0.0026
